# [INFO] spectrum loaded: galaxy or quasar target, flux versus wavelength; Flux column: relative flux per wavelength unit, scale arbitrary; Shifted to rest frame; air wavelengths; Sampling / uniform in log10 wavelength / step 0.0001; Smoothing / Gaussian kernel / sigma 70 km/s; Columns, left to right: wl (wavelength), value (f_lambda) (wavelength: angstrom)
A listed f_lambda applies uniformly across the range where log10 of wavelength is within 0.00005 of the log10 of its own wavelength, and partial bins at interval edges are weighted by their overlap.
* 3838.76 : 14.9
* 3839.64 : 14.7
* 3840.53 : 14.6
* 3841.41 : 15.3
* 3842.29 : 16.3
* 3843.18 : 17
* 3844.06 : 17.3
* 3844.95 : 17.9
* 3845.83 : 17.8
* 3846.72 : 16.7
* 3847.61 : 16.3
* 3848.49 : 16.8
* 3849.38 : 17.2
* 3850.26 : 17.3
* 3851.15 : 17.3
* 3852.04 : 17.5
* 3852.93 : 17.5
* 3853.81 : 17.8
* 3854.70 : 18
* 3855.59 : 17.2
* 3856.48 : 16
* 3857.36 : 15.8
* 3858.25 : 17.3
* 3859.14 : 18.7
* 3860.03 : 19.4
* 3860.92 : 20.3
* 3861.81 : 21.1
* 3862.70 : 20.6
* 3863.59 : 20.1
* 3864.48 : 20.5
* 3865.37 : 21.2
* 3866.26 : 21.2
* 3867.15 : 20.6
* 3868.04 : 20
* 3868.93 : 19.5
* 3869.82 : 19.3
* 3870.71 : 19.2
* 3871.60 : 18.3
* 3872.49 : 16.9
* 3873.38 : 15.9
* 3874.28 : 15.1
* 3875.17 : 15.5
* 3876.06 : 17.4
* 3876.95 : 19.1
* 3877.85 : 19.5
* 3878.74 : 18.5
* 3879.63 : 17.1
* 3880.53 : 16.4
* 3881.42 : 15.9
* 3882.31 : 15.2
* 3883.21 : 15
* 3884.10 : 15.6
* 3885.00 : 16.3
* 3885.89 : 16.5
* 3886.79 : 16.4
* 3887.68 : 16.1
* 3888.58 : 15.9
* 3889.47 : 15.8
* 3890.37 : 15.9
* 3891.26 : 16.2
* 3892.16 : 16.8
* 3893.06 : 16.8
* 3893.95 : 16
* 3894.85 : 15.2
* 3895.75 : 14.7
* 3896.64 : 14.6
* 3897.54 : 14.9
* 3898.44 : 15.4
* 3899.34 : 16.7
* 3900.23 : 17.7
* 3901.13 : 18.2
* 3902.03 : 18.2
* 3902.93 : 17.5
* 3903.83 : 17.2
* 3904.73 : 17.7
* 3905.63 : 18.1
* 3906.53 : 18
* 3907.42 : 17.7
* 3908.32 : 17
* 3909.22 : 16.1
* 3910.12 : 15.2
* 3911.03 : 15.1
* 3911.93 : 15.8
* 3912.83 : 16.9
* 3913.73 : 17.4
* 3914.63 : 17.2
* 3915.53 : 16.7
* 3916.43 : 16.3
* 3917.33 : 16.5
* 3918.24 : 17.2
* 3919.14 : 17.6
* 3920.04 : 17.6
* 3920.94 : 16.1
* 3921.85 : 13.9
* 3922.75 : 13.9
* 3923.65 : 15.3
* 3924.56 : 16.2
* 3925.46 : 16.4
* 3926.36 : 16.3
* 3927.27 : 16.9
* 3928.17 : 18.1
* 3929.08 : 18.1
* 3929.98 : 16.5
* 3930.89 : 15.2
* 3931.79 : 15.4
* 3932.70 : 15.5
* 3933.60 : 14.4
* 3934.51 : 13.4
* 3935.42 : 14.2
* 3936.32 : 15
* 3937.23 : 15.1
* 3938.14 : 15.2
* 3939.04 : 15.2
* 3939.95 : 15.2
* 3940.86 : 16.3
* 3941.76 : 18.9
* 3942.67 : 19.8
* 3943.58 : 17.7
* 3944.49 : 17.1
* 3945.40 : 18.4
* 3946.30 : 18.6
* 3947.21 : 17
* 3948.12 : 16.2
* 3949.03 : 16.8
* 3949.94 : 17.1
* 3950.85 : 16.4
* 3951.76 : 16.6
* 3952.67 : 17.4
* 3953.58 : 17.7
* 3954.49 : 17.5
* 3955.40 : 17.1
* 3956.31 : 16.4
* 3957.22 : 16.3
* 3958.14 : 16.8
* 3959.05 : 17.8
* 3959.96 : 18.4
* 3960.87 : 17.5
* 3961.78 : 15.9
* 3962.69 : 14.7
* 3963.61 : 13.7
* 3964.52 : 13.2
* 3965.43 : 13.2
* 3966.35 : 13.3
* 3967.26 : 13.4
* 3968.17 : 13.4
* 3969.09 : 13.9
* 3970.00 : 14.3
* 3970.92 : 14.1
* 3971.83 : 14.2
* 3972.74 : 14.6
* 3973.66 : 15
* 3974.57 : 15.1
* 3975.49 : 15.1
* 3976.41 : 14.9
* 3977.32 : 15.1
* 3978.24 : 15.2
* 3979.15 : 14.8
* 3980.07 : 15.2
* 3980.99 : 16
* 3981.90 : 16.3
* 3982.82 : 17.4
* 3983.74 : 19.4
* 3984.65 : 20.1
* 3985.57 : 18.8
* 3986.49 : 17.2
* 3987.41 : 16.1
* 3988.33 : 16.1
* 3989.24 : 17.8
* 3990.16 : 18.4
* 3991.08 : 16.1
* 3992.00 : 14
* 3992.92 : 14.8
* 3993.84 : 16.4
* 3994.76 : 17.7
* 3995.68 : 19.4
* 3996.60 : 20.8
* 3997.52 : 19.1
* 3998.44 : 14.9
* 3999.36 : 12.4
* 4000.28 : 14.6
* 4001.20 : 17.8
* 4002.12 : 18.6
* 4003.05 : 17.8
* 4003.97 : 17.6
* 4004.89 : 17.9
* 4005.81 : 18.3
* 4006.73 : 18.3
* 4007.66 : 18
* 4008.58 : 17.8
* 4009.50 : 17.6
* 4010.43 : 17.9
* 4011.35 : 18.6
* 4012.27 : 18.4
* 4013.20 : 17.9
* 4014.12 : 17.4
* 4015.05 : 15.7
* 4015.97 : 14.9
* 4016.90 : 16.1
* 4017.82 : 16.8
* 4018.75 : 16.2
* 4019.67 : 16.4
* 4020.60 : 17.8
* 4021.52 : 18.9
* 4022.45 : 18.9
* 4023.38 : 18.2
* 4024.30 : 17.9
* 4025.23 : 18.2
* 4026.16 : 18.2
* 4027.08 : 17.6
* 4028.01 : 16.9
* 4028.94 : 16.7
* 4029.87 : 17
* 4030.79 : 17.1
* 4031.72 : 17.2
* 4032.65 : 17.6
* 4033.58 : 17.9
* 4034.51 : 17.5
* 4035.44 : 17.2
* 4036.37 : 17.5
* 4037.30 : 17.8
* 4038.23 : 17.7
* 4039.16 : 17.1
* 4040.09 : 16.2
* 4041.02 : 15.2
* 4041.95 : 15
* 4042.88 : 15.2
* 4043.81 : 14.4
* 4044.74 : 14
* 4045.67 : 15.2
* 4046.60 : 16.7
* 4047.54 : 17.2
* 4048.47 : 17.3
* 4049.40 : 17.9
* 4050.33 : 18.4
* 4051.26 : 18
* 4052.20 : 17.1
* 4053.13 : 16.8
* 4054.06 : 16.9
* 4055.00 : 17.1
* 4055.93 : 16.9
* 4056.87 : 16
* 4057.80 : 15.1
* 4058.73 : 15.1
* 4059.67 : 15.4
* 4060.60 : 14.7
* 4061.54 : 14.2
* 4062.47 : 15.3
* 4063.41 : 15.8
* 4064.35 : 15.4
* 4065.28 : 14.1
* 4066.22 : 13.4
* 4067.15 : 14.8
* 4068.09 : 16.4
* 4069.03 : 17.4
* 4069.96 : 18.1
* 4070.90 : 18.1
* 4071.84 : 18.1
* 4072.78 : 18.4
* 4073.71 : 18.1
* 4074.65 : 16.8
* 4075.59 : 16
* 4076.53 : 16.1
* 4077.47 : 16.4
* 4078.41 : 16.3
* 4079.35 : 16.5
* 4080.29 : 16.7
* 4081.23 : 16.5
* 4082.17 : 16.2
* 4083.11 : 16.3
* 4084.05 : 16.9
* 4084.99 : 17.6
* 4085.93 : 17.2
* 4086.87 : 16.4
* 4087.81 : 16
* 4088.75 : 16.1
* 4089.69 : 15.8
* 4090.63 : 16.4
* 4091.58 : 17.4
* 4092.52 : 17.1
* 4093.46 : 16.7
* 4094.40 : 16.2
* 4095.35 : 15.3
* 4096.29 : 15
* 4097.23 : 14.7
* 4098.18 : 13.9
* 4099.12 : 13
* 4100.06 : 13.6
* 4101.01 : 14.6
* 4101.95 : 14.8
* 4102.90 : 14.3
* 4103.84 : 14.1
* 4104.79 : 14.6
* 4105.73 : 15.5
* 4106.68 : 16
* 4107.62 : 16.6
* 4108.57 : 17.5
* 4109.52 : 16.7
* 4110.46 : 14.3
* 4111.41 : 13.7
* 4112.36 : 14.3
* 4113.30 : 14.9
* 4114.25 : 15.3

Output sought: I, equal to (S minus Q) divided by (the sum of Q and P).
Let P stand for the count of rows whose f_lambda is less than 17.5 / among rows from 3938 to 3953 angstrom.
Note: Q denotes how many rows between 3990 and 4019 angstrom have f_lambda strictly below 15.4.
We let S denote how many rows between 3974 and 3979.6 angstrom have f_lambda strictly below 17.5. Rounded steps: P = 12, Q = 6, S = 6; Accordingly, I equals 0.00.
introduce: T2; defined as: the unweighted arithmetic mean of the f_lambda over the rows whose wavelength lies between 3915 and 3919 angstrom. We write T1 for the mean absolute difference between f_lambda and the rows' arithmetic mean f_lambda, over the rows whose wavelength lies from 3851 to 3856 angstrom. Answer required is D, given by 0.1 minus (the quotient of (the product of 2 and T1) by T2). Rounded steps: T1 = 0.23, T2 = 16.7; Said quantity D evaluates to 0.07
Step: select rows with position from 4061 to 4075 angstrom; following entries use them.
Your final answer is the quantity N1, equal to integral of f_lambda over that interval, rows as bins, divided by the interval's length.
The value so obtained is 16.3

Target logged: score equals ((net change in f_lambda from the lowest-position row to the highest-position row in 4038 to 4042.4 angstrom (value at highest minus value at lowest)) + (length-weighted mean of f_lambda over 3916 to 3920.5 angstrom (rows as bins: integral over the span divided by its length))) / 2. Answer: 7.2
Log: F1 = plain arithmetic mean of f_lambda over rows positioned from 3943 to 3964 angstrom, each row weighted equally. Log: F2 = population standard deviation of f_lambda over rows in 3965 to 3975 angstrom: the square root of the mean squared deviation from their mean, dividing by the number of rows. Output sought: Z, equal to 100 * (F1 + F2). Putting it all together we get 1756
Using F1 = 16.9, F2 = 0.6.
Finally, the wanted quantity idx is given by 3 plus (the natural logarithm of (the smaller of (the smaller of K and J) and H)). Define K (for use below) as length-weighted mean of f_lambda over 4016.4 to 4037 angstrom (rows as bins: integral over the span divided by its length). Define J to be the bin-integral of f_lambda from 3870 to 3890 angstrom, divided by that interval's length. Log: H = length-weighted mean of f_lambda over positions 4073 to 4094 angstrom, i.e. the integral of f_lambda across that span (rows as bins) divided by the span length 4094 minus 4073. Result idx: 5.81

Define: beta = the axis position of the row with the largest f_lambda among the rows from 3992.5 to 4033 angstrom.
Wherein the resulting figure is 3996.60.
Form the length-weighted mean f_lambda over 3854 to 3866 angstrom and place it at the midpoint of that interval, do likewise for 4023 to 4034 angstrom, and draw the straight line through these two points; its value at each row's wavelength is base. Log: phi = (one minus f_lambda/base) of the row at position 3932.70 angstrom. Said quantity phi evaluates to 0.15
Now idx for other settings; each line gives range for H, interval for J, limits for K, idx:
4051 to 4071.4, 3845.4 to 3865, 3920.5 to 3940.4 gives 5.74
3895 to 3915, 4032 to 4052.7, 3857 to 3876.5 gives 5.81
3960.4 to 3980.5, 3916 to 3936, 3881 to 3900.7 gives 5.68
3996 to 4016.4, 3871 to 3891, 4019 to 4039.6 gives 5.81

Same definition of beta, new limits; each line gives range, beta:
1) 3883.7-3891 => 3885.89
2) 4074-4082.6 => 4074.65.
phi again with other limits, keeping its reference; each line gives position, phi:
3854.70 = 0.05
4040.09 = 0.07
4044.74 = 0.20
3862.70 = -0.09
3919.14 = 0.05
